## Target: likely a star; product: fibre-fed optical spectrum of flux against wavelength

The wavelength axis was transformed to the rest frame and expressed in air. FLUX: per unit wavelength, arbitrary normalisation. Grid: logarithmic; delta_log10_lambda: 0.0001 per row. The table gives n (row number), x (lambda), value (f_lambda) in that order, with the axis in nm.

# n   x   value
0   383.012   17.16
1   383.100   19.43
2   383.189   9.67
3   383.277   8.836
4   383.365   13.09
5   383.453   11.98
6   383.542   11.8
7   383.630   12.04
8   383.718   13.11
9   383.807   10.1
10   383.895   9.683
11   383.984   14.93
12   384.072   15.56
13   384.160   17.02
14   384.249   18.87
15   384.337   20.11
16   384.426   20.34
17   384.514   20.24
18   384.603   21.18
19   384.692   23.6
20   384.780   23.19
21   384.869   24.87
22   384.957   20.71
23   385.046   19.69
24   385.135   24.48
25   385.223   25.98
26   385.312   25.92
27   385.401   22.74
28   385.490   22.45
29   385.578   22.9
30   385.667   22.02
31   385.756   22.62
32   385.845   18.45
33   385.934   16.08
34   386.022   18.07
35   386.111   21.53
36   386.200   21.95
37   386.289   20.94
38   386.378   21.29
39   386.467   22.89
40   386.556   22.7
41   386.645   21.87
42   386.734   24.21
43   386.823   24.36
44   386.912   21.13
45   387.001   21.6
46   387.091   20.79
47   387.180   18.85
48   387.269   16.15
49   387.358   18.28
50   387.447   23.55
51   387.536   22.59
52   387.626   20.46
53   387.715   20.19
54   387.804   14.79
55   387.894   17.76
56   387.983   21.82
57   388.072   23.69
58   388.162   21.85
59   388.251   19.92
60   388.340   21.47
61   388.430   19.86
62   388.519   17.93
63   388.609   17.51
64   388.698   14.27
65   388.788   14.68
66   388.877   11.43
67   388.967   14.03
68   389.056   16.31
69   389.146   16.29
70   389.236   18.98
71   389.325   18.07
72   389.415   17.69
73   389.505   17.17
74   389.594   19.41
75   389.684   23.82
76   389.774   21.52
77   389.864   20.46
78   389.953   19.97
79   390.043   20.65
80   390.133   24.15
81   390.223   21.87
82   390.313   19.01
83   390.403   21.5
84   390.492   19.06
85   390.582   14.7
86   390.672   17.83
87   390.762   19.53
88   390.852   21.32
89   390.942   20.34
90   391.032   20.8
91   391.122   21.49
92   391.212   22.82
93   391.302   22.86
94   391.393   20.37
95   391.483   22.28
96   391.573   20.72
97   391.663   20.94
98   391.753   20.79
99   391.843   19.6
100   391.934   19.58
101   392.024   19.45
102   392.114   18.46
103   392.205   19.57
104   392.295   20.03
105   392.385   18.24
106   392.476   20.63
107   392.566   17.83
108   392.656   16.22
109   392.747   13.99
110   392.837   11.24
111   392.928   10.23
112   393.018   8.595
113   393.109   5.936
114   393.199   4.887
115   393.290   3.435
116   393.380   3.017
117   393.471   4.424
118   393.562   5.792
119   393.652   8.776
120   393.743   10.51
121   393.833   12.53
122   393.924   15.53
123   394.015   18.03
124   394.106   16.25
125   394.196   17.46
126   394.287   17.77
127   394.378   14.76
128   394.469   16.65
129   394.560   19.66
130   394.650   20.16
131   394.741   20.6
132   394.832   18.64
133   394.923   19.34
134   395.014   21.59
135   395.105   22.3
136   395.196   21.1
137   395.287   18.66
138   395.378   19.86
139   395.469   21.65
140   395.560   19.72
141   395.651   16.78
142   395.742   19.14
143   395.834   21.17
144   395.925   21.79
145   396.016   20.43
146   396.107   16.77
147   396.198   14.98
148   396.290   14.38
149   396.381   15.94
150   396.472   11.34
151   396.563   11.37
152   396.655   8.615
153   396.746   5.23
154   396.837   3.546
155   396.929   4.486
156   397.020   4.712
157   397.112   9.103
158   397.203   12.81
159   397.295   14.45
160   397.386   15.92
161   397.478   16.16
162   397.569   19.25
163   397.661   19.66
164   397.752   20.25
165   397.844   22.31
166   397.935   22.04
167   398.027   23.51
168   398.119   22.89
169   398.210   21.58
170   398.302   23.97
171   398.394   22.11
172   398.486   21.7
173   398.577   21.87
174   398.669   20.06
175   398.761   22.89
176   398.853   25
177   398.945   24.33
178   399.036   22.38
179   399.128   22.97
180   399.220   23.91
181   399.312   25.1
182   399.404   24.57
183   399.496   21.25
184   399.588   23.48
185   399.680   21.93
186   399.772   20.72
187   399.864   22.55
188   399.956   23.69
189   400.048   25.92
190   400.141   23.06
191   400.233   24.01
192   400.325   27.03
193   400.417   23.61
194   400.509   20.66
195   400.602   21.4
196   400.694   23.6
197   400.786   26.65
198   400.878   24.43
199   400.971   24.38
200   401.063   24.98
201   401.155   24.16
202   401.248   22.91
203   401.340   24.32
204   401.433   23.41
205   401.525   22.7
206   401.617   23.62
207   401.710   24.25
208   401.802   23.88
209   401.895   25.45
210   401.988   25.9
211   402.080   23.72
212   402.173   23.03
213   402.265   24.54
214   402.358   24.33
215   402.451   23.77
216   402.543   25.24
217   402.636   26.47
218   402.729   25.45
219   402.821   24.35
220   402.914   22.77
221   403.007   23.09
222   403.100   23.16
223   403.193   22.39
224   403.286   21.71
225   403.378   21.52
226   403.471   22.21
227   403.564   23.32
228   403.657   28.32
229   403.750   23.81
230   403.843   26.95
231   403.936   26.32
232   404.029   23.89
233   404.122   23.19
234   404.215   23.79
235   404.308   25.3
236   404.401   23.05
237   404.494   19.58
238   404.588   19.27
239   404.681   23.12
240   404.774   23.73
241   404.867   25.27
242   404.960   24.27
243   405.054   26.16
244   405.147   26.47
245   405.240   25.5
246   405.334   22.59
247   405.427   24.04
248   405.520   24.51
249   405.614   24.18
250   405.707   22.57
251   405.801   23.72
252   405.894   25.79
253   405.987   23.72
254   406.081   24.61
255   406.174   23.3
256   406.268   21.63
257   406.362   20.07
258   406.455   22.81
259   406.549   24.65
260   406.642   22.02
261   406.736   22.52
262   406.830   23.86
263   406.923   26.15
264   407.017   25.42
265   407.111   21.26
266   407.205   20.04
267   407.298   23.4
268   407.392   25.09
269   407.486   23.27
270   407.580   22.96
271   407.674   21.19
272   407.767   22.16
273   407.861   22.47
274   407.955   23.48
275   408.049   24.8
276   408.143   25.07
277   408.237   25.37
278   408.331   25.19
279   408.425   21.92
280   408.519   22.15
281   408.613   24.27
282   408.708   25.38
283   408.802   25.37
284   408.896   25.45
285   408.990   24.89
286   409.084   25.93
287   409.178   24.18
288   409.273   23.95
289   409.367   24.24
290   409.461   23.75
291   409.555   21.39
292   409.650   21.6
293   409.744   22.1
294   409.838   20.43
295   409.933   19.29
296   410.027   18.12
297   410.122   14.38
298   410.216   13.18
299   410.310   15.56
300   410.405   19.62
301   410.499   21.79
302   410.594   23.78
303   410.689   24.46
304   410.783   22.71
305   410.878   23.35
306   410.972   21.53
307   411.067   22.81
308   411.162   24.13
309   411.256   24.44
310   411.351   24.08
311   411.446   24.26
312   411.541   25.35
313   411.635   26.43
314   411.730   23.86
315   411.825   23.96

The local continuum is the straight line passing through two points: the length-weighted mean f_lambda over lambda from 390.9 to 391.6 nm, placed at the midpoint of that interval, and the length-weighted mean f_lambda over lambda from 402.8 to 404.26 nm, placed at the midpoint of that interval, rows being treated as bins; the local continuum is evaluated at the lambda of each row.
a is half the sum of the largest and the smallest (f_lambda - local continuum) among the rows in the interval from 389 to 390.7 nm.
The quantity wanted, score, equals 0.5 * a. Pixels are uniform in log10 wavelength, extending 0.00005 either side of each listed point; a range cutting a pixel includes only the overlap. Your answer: -1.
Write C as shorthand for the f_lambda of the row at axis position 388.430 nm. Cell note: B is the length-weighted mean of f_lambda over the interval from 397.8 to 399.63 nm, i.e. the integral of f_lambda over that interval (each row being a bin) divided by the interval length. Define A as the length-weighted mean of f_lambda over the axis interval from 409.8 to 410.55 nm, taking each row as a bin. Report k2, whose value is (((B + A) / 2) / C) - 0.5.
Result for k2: 0.52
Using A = 18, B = 22.9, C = 19.86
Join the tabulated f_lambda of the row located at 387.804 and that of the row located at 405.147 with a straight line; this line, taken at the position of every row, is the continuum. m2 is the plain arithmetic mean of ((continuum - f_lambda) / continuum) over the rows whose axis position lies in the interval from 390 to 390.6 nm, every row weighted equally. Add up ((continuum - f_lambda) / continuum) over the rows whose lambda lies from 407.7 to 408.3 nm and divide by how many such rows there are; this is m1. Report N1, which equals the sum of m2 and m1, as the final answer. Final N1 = -0.1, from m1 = 0.16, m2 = -0.22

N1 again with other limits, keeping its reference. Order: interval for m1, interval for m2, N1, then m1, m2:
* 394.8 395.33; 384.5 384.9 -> -0.8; -0.03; -0.78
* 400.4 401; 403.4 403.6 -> 0.1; 0.00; 0.10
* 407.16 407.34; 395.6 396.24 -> 0.3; 0.22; 0.08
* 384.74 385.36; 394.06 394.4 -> -0.7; -0.82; 0.13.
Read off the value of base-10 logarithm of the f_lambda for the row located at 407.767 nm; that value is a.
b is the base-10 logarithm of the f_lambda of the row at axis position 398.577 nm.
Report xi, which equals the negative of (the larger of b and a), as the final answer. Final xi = -1.35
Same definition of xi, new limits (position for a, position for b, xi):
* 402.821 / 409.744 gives -1.39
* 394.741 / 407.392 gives -1.40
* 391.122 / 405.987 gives -1.38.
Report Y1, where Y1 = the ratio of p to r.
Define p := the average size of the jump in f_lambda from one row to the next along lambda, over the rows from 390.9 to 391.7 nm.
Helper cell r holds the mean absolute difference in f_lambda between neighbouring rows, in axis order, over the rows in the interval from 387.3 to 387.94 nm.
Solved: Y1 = 0.4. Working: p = 1.1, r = 2.8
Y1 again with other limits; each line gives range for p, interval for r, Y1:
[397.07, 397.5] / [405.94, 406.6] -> 1.1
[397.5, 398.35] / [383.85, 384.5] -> 0.6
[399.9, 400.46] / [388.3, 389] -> 1.3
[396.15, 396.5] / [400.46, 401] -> 1.4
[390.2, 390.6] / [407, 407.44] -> 1.2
